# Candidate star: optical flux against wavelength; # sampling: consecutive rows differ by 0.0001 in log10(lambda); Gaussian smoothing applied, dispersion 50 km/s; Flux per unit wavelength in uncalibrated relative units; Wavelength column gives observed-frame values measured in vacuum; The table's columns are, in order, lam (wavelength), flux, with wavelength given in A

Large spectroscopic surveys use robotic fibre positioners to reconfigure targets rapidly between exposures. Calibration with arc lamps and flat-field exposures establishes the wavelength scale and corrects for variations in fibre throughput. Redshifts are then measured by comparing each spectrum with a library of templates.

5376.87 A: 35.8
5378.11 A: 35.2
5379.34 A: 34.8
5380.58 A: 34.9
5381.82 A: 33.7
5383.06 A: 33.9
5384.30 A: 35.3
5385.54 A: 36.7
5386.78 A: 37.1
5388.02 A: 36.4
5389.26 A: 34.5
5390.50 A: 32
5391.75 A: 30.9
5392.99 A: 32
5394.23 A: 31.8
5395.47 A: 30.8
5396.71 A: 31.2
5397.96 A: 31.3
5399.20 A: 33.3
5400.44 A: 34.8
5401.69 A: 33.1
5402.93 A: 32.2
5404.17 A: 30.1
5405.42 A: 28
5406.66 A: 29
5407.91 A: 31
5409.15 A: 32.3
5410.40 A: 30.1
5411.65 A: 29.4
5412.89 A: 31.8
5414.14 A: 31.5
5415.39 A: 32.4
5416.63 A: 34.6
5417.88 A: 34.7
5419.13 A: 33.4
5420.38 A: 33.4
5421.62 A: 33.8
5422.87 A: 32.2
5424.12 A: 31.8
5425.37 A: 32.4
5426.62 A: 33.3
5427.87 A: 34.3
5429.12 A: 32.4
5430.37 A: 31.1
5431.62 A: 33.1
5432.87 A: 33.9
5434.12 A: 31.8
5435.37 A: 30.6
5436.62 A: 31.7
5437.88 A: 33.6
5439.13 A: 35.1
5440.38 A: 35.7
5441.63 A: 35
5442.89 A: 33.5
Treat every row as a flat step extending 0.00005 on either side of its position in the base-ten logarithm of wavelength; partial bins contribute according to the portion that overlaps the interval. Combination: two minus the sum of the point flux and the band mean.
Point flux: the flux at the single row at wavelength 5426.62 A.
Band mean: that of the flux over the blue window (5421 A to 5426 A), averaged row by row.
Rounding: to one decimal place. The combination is -63.8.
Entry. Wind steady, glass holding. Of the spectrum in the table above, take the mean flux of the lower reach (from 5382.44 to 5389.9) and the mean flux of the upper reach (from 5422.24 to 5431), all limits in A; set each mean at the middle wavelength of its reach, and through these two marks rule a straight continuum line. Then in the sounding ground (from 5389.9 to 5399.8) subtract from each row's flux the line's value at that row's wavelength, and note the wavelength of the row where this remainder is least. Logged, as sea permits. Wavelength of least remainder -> 5391.75 A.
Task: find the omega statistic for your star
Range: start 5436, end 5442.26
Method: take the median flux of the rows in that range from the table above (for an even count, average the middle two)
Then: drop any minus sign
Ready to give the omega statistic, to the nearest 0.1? 35.0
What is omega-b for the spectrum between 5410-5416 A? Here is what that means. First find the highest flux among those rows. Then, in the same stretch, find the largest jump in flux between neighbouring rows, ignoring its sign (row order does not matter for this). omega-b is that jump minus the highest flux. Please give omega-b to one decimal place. -30.0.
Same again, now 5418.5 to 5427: -32.2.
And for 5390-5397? -30.9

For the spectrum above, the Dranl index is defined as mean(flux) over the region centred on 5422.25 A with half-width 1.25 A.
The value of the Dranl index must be 33.0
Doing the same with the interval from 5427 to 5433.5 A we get 33.0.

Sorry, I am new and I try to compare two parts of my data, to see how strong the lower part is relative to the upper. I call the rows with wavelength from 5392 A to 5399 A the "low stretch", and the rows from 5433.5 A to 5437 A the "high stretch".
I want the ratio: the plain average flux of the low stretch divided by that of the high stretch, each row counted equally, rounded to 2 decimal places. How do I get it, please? 1.00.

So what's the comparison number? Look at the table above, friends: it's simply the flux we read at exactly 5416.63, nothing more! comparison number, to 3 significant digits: 34.6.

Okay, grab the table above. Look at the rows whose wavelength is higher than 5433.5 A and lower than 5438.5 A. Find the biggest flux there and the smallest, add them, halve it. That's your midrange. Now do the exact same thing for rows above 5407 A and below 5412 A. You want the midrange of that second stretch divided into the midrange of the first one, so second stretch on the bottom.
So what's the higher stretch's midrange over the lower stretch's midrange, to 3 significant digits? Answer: 1.04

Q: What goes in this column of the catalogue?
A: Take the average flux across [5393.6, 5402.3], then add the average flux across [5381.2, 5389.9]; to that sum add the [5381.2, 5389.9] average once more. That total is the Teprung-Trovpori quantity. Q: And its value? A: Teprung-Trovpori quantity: 103.1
